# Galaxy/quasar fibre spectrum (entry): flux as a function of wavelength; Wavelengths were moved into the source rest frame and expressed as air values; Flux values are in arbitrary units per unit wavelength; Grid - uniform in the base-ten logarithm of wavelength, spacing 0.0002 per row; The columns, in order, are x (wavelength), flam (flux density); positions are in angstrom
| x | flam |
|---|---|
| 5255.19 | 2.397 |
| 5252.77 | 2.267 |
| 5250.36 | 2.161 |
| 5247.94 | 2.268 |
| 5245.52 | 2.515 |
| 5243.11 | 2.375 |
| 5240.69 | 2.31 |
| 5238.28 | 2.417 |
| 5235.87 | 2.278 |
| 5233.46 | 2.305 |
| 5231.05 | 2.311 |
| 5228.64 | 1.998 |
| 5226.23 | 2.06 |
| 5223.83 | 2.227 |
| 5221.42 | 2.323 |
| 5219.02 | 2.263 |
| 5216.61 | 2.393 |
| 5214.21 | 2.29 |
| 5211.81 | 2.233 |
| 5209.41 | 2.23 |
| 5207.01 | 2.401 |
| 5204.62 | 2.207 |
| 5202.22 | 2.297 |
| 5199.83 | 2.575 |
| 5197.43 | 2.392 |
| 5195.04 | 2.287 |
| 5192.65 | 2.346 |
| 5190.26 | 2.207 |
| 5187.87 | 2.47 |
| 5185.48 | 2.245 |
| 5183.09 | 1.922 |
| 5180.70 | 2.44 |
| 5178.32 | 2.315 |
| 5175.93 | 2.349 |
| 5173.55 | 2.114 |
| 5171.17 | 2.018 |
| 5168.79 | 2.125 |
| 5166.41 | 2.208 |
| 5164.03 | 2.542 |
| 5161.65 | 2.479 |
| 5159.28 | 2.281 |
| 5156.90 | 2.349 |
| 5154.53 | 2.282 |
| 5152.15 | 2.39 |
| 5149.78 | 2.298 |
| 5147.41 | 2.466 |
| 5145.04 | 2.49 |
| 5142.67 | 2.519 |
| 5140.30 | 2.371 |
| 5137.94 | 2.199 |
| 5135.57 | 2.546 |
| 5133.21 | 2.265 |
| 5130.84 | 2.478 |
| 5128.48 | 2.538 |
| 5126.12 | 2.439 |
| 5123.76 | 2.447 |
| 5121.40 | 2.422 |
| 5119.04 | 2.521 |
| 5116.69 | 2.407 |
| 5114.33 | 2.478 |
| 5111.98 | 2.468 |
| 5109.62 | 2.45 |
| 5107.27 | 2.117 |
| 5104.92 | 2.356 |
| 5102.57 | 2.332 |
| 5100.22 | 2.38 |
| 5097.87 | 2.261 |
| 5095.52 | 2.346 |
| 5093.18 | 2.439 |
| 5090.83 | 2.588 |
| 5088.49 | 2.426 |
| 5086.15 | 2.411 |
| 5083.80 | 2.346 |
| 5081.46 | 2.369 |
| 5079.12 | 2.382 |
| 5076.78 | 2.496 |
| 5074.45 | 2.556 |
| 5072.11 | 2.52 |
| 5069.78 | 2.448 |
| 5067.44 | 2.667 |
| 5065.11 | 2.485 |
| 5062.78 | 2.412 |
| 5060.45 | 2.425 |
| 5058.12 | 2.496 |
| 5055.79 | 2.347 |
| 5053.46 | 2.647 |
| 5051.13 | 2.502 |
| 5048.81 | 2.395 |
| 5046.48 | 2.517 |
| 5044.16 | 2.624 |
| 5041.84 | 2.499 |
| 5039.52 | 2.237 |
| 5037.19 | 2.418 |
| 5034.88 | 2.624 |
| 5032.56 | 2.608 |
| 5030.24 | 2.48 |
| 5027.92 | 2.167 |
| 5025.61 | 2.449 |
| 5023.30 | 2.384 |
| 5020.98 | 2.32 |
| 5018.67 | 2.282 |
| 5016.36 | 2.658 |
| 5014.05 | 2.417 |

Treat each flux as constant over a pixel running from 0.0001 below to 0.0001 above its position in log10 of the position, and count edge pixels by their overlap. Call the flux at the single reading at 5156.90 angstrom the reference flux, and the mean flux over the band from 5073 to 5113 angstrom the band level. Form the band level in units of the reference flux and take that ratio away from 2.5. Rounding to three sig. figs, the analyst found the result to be 1.48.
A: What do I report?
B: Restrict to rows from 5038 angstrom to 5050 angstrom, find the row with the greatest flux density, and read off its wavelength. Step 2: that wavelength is 5044.16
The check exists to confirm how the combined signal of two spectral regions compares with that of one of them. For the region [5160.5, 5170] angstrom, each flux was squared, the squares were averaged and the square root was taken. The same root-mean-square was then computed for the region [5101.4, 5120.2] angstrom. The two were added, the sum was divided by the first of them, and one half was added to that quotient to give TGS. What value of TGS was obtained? 2.52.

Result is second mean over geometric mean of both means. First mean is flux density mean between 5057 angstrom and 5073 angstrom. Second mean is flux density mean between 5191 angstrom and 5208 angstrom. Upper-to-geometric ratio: 0.972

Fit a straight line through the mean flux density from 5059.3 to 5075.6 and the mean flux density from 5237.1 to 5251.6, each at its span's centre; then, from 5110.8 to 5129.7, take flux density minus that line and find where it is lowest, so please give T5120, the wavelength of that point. 5116.69 angstrom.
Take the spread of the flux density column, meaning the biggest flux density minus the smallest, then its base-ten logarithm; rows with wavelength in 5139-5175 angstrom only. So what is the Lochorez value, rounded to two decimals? -0.28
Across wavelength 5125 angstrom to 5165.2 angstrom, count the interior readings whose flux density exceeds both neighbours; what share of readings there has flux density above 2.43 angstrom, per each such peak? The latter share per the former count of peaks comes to 0.11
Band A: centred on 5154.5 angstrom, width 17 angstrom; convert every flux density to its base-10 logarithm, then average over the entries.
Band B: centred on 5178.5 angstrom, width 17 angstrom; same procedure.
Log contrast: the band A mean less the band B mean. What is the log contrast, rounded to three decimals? 0.032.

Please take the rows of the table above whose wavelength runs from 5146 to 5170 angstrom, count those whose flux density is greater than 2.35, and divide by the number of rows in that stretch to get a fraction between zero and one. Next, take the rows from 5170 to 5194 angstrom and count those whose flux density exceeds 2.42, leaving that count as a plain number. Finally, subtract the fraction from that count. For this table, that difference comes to 1.6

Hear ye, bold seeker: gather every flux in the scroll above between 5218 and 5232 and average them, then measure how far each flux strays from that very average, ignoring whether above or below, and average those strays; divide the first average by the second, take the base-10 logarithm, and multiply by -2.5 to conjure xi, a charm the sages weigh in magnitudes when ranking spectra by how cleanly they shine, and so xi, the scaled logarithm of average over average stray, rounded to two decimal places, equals -3.23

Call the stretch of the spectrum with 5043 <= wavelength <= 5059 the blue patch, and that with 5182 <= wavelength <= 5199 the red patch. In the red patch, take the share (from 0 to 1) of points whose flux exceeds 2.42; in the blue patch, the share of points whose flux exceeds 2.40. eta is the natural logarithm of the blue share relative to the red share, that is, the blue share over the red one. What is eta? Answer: 1.6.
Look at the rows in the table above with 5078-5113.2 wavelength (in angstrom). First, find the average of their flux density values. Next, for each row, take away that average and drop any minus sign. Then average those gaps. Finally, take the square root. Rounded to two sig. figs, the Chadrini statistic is 0.26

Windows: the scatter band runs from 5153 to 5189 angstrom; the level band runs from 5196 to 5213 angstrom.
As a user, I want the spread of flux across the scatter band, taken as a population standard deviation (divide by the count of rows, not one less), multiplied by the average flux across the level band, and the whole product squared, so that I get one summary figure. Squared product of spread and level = 0.16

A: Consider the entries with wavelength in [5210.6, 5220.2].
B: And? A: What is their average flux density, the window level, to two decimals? 2.29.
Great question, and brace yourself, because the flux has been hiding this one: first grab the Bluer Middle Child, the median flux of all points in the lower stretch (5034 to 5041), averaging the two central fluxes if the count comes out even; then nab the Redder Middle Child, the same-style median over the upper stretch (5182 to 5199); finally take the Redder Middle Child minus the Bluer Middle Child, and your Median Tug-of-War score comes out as -0.13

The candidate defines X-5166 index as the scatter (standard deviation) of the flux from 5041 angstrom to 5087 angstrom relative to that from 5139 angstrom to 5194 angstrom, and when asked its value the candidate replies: 0.59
